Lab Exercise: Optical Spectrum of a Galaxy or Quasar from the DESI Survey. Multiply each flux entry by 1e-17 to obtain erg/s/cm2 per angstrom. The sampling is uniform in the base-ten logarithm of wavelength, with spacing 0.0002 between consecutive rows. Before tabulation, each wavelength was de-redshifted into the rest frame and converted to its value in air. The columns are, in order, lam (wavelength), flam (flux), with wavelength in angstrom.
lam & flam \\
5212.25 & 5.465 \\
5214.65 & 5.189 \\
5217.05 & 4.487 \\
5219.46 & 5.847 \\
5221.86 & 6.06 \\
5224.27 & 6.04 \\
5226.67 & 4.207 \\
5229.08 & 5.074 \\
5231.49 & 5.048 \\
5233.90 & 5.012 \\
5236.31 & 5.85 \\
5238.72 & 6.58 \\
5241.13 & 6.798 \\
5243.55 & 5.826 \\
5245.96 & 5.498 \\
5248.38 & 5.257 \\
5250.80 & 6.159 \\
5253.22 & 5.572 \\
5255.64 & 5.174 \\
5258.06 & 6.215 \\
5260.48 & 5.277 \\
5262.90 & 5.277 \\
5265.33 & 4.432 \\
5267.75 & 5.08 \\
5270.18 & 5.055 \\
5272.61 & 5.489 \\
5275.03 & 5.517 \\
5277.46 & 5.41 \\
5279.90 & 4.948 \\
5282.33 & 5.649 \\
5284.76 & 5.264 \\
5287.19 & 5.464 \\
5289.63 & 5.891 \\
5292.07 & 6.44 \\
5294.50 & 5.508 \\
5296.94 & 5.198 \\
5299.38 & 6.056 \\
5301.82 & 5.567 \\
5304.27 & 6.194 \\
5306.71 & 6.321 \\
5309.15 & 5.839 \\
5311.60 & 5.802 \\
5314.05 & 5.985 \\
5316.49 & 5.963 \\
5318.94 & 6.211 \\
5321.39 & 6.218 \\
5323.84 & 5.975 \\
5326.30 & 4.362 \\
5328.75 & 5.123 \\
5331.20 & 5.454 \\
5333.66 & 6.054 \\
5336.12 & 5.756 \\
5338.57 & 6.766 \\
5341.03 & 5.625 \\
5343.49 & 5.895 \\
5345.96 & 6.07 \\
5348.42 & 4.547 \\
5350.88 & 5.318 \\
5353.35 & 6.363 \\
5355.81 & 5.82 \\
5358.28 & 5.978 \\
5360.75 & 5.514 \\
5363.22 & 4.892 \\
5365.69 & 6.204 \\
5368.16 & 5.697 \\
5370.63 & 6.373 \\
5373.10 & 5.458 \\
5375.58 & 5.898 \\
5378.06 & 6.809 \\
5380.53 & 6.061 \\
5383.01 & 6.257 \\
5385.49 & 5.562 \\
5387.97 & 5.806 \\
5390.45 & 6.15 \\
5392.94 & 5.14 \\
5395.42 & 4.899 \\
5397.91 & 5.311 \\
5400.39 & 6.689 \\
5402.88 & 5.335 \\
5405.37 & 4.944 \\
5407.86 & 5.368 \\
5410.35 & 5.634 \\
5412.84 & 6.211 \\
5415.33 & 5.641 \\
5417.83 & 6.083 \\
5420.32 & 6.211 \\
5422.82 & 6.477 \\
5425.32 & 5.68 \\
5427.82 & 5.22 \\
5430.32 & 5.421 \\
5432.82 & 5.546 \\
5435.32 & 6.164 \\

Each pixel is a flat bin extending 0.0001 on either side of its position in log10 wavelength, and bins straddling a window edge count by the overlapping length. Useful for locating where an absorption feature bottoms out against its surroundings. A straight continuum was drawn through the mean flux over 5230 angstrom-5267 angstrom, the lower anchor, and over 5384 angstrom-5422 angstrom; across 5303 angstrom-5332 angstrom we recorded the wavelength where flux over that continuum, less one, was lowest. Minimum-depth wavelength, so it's 5326.30 angstrom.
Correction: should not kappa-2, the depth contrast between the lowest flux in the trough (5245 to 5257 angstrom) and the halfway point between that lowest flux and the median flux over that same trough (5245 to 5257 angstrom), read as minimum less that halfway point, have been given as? -0.16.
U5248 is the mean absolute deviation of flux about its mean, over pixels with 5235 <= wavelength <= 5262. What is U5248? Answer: 0.44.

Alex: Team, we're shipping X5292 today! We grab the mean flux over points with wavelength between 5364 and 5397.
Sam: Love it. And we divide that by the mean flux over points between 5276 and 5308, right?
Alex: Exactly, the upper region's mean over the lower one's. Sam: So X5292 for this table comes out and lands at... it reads 1.03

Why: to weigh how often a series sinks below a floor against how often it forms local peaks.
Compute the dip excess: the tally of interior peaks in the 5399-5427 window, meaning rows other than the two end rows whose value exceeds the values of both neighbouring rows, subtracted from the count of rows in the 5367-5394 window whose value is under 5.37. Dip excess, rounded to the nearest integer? -1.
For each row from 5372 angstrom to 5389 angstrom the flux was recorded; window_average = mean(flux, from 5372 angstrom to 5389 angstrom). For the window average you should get 5.98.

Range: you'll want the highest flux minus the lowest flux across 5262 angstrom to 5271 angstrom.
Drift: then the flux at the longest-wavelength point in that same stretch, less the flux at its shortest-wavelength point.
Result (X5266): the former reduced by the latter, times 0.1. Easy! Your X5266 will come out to 0.11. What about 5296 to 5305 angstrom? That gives 0.00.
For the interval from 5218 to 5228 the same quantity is 0.35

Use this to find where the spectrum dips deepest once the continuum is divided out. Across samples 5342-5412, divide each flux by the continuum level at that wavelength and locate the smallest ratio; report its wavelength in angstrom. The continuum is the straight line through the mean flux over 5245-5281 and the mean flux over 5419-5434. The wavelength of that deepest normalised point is 5348.42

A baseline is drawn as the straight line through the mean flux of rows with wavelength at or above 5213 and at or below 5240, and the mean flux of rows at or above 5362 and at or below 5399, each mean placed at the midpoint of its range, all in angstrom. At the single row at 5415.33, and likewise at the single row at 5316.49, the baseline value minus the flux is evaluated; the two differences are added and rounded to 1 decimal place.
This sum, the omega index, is -0.1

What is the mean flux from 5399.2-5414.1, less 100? -94.3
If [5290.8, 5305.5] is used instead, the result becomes -94.2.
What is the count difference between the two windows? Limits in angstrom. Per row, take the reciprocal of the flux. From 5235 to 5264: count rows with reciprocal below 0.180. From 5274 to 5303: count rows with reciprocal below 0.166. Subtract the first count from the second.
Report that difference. -5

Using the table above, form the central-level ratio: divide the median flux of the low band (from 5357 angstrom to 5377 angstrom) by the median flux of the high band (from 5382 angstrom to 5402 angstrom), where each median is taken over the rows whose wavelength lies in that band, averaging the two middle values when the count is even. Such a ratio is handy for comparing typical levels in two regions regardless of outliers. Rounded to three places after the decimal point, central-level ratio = 1.020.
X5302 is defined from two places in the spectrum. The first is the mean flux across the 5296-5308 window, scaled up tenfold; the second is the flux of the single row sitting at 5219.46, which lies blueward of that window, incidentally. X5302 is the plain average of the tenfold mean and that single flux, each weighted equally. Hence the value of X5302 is 32.3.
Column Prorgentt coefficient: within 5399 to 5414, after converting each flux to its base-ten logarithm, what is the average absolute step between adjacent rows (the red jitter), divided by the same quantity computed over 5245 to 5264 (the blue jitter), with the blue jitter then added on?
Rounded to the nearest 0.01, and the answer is 1.07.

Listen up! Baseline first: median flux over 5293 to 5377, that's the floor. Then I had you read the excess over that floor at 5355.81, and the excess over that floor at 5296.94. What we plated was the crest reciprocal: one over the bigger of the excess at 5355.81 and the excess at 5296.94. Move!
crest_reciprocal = -21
